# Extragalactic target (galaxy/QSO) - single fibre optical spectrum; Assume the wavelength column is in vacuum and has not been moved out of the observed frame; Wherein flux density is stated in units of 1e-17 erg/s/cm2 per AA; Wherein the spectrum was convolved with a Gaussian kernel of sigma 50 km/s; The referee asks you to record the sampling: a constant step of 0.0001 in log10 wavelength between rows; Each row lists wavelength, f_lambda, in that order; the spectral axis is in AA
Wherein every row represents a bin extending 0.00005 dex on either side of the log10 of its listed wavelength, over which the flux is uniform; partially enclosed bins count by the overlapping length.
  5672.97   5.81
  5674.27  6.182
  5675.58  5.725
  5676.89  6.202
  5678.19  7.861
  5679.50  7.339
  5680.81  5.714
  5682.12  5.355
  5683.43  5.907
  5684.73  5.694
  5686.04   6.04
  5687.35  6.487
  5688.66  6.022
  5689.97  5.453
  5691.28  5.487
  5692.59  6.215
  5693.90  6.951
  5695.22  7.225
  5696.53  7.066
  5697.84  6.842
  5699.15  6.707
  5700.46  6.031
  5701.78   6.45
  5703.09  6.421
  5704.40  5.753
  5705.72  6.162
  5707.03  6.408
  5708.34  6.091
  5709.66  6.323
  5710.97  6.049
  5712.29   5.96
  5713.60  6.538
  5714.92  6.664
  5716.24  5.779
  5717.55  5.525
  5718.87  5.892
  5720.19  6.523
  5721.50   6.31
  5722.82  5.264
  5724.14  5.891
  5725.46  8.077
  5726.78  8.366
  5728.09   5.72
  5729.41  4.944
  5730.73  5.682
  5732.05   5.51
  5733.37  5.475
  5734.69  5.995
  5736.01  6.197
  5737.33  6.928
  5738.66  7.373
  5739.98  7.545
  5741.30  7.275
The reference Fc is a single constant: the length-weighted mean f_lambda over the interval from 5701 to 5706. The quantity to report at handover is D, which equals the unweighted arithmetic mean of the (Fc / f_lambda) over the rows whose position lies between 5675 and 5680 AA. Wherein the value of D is 0.93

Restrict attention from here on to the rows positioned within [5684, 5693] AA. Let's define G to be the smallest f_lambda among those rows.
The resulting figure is 5.453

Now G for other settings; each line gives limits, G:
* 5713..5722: 5.525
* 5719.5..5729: 5.264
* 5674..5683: 5.355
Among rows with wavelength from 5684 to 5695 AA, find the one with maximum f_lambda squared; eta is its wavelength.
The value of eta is 5693.90 AA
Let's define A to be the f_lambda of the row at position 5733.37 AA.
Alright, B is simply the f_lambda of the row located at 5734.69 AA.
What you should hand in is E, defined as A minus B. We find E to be -0.5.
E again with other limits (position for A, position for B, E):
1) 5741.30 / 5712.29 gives 1.3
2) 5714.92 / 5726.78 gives -1.7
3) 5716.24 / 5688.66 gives -0.2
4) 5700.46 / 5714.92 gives -0.6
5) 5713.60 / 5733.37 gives 1.1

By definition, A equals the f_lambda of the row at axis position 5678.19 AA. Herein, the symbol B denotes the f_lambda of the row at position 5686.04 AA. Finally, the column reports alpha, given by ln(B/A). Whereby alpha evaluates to -0.26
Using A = 7.861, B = 6.04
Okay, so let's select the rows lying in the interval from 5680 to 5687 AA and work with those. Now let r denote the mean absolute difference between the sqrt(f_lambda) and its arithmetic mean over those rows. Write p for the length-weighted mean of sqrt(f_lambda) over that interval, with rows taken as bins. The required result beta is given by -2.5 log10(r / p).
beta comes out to 4.5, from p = 2.41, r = 0.04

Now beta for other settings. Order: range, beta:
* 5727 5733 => 4.1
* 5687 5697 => 3.4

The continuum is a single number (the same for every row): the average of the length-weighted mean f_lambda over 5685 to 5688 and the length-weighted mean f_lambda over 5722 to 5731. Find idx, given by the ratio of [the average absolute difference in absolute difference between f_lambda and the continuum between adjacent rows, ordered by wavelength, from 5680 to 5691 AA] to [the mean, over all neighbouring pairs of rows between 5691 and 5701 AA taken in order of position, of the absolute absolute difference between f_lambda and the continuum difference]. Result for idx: 0.86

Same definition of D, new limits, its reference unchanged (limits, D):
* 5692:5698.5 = 0.90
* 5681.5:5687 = 1.08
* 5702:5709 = 1.00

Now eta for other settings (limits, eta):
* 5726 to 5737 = 5726.78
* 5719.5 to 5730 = 5726.78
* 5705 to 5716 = 5714.92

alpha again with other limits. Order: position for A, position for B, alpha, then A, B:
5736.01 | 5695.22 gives 0.15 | 6.197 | 7.225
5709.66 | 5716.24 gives -0.09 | 6.323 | 5.779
